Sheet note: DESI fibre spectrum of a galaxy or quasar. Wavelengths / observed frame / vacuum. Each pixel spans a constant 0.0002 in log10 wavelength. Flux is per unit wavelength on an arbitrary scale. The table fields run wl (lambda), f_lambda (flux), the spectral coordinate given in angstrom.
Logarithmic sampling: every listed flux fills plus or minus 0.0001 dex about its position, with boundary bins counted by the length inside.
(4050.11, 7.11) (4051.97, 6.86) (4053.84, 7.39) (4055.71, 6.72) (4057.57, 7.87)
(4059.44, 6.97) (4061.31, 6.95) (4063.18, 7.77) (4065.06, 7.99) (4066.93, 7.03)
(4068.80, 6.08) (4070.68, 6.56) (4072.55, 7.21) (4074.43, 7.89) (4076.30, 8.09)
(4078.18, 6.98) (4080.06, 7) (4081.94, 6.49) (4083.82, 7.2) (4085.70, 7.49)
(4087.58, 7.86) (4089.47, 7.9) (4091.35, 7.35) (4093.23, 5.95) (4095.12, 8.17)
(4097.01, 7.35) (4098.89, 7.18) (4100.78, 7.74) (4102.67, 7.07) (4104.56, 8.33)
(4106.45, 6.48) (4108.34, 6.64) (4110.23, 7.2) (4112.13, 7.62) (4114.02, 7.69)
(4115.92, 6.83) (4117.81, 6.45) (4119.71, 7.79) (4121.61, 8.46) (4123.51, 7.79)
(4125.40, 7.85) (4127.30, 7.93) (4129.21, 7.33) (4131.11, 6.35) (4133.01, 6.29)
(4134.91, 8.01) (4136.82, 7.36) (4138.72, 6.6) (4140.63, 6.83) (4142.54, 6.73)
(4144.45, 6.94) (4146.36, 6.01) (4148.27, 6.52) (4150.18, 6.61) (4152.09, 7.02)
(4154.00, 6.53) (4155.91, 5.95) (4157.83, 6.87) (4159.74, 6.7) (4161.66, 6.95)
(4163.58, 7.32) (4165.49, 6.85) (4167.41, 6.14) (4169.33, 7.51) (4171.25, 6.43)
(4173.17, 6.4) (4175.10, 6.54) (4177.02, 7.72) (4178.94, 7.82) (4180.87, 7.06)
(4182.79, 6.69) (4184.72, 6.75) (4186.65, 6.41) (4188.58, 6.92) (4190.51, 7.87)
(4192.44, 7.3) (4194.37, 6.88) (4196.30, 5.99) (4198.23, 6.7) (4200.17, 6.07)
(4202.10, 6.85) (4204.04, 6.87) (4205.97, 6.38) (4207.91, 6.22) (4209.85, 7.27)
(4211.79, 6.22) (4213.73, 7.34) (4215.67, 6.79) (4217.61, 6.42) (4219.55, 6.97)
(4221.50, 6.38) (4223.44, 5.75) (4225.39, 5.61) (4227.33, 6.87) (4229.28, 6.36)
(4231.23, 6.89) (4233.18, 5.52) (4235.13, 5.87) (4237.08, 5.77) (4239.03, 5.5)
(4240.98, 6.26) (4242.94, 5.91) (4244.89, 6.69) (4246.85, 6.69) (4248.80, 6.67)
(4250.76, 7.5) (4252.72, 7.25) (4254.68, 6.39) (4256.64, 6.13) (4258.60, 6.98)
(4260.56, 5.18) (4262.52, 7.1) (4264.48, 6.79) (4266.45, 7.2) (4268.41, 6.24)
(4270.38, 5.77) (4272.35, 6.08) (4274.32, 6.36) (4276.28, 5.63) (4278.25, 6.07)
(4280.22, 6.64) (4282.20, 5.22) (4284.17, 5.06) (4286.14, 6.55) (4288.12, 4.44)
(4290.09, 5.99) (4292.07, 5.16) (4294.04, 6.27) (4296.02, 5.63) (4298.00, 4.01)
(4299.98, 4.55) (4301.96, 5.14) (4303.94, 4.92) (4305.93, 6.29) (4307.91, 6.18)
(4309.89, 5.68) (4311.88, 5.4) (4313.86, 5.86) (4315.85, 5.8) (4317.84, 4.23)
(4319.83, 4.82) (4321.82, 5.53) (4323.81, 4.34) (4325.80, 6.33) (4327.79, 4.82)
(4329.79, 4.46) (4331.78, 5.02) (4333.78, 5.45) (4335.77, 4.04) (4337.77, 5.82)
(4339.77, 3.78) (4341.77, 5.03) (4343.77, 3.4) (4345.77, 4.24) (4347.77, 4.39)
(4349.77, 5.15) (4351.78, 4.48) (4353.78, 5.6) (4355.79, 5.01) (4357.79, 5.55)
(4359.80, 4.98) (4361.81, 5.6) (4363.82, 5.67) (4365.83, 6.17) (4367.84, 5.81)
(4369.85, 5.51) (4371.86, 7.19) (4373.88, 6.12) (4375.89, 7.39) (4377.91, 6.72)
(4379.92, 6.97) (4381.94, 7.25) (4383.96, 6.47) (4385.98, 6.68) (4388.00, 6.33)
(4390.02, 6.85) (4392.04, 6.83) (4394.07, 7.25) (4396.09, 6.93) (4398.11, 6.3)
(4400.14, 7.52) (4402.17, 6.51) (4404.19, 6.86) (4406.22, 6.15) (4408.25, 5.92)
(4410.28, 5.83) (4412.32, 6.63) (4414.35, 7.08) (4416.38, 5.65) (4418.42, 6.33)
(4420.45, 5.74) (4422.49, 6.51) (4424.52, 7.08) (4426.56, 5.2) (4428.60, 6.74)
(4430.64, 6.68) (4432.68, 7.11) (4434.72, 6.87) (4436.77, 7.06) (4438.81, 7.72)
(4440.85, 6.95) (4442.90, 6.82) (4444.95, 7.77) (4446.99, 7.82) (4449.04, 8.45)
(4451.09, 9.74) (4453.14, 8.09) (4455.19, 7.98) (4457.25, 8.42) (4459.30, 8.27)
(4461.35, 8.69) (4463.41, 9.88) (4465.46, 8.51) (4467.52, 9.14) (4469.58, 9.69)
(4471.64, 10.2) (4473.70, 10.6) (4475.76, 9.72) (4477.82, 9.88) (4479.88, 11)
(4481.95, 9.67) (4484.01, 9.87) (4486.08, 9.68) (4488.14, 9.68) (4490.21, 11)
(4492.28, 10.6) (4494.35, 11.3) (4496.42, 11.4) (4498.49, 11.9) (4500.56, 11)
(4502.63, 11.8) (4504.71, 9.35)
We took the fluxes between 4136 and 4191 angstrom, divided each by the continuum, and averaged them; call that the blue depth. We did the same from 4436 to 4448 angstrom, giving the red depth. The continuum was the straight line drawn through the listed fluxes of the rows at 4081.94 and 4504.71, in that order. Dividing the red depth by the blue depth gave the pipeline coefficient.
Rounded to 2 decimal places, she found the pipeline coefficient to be 0.85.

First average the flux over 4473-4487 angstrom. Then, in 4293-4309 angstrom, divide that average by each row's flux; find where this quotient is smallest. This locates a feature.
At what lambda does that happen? 4305.93 angstrom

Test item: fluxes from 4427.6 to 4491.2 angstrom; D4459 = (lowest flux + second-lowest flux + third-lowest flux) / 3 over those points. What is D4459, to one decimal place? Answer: 6.7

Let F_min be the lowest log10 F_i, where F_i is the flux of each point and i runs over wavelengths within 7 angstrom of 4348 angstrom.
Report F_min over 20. 0.027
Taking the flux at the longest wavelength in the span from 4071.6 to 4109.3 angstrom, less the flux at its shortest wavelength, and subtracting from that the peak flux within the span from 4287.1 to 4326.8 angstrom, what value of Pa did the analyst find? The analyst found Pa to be -6.9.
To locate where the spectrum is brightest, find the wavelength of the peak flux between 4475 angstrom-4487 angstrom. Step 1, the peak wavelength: 4479.88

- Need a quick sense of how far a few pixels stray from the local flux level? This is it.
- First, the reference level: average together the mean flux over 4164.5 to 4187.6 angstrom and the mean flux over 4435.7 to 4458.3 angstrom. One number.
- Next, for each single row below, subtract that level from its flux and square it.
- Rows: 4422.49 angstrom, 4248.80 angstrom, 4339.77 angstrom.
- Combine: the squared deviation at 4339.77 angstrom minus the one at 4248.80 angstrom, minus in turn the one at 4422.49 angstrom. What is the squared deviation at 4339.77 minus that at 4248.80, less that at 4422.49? 12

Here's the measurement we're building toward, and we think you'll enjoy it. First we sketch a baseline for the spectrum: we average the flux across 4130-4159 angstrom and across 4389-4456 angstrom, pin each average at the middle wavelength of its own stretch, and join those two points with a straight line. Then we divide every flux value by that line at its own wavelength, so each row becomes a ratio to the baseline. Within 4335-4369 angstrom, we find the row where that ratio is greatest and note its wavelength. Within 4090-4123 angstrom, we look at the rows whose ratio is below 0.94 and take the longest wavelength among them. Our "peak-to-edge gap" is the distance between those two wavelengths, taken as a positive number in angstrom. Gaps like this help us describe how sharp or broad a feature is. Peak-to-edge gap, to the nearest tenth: 272.6 angstrom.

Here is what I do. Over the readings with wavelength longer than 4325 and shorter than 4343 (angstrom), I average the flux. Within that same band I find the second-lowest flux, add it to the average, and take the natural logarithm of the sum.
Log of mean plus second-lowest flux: 2.2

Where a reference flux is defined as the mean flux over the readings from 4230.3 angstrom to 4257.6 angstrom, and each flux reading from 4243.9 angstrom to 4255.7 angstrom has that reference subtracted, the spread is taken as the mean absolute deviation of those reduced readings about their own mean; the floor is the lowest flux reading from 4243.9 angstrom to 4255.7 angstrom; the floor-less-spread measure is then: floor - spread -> 6.05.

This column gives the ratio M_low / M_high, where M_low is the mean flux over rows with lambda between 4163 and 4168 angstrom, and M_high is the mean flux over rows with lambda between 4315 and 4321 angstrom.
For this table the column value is 1.37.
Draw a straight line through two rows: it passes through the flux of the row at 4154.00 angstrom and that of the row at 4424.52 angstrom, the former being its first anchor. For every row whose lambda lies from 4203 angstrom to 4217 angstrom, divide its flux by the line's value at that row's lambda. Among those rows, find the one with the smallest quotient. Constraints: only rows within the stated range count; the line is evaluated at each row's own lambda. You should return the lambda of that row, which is 4211.79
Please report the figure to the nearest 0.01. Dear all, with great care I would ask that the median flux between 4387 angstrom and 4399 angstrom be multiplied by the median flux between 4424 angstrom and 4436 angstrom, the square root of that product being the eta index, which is 6.82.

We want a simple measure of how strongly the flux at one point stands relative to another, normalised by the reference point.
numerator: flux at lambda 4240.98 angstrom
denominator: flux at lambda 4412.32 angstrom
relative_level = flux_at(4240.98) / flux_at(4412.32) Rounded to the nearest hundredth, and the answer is 0.94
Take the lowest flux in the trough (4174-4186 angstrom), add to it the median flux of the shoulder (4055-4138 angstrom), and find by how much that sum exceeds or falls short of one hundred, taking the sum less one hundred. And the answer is -86.1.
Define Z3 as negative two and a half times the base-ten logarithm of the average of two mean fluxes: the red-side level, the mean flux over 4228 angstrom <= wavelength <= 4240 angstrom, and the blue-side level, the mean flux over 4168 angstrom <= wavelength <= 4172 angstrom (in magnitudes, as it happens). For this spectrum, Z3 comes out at -2.03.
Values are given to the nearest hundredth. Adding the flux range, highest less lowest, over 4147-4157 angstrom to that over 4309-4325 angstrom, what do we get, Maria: 2.70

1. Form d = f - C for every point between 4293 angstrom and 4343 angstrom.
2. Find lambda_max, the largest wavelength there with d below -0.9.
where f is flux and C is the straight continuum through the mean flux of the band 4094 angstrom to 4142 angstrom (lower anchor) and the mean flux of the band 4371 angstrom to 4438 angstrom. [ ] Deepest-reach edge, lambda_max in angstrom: 4341.77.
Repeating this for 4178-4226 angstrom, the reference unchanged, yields 4225.39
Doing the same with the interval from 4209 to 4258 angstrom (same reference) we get 4242.94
